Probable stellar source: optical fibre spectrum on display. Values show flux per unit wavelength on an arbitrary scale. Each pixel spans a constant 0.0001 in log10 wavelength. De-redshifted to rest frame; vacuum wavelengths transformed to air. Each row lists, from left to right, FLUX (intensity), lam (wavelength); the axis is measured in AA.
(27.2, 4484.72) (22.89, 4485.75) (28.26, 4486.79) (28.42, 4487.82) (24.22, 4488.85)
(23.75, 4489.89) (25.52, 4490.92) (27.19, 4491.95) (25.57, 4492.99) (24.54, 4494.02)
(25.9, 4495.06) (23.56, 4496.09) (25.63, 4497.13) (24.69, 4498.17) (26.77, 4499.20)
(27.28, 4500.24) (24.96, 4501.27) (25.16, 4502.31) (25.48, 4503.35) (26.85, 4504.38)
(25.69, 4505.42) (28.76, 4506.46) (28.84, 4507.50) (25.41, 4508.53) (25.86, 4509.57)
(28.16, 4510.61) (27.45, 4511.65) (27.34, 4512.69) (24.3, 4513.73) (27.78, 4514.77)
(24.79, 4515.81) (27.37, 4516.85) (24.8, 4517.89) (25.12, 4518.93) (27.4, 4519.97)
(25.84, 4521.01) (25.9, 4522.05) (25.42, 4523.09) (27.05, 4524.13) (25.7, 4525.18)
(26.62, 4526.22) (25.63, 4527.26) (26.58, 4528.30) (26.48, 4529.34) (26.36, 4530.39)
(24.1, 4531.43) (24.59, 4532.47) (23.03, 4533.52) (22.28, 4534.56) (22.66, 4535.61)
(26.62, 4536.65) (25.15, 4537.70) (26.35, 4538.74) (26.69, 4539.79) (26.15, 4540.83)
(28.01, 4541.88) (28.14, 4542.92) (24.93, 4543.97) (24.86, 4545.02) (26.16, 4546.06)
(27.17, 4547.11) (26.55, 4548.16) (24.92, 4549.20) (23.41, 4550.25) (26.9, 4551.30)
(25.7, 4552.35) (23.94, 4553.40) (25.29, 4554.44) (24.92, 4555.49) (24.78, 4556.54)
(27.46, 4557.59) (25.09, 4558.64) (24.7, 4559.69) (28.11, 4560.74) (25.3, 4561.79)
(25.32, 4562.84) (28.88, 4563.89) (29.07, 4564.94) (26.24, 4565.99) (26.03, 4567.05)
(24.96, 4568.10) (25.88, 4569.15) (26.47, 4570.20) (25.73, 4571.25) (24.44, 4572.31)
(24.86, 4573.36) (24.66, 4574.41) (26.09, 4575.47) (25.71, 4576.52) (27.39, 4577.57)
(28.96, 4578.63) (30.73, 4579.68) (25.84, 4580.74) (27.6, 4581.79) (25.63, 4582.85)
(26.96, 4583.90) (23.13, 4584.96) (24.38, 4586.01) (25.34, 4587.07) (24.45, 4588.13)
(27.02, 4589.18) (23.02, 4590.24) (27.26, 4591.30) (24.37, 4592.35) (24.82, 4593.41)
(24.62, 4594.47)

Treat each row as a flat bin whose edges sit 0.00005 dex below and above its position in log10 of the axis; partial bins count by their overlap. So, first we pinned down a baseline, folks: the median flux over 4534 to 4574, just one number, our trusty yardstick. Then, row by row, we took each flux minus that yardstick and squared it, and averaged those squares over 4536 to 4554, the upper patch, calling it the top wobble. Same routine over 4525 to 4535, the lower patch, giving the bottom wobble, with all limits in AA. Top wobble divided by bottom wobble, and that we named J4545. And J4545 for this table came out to 0.7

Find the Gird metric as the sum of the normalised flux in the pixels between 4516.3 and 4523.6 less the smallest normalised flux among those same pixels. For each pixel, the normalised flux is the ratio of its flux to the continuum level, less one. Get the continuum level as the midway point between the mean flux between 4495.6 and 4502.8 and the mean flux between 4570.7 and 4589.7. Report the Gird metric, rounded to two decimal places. 0.10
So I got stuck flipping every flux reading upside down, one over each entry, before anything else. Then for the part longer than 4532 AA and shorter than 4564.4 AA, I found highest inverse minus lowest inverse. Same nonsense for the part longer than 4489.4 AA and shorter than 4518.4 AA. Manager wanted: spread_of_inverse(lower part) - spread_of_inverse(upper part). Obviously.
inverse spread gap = -0.0025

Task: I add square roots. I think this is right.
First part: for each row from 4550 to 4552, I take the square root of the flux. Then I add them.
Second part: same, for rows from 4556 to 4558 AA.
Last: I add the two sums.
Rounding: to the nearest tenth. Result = 20.2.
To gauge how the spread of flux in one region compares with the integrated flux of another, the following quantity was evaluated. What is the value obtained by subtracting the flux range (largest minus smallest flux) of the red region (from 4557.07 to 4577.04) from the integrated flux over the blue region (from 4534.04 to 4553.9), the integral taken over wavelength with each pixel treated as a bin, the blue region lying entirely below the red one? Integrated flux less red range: 504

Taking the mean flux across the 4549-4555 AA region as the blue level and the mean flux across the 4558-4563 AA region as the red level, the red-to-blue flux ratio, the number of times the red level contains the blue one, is 1.03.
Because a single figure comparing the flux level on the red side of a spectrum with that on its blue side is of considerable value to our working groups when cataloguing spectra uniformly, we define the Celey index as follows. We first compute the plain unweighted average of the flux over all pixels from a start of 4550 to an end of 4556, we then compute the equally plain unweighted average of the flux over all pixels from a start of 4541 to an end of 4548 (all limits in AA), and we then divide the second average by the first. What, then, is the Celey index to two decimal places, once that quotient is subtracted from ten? 8.94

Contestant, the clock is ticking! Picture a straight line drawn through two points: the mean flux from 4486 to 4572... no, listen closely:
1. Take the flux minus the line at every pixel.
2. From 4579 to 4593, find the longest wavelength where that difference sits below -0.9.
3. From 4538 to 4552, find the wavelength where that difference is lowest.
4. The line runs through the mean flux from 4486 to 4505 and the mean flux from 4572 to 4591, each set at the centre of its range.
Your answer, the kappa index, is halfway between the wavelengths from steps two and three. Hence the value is 4571.3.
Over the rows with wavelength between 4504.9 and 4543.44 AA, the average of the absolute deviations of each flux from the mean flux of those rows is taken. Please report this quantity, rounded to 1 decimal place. 1.2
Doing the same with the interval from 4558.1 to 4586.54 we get 1.3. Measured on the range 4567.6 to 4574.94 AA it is 0.6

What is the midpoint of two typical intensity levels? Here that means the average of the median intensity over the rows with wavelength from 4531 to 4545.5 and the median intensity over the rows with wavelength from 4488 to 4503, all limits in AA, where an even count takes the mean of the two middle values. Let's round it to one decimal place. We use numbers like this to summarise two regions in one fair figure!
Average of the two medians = 25.2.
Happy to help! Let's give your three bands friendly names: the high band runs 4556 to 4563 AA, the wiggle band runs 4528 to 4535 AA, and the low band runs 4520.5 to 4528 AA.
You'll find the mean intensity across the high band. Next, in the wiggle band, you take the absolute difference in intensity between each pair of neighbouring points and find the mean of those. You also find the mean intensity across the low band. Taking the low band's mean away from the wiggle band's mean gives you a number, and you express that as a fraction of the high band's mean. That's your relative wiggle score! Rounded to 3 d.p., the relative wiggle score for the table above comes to -0.974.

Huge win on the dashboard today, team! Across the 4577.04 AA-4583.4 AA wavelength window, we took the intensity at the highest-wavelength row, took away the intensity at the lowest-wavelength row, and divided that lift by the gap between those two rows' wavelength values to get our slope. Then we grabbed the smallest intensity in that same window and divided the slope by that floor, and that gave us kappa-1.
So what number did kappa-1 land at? -0.013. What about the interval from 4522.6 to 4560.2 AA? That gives -0.001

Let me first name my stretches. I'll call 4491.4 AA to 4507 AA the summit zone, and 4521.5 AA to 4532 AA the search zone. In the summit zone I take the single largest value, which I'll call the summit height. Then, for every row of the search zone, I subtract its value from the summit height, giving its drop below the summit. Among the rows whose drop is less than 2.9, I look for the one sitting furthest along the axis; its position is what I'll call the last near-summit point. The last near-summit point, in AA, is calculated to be 4530.39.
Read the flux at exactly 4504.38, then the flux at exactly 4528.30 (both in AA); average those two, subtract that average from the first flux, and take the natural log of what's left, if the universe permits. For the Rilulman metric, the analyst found -2.0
